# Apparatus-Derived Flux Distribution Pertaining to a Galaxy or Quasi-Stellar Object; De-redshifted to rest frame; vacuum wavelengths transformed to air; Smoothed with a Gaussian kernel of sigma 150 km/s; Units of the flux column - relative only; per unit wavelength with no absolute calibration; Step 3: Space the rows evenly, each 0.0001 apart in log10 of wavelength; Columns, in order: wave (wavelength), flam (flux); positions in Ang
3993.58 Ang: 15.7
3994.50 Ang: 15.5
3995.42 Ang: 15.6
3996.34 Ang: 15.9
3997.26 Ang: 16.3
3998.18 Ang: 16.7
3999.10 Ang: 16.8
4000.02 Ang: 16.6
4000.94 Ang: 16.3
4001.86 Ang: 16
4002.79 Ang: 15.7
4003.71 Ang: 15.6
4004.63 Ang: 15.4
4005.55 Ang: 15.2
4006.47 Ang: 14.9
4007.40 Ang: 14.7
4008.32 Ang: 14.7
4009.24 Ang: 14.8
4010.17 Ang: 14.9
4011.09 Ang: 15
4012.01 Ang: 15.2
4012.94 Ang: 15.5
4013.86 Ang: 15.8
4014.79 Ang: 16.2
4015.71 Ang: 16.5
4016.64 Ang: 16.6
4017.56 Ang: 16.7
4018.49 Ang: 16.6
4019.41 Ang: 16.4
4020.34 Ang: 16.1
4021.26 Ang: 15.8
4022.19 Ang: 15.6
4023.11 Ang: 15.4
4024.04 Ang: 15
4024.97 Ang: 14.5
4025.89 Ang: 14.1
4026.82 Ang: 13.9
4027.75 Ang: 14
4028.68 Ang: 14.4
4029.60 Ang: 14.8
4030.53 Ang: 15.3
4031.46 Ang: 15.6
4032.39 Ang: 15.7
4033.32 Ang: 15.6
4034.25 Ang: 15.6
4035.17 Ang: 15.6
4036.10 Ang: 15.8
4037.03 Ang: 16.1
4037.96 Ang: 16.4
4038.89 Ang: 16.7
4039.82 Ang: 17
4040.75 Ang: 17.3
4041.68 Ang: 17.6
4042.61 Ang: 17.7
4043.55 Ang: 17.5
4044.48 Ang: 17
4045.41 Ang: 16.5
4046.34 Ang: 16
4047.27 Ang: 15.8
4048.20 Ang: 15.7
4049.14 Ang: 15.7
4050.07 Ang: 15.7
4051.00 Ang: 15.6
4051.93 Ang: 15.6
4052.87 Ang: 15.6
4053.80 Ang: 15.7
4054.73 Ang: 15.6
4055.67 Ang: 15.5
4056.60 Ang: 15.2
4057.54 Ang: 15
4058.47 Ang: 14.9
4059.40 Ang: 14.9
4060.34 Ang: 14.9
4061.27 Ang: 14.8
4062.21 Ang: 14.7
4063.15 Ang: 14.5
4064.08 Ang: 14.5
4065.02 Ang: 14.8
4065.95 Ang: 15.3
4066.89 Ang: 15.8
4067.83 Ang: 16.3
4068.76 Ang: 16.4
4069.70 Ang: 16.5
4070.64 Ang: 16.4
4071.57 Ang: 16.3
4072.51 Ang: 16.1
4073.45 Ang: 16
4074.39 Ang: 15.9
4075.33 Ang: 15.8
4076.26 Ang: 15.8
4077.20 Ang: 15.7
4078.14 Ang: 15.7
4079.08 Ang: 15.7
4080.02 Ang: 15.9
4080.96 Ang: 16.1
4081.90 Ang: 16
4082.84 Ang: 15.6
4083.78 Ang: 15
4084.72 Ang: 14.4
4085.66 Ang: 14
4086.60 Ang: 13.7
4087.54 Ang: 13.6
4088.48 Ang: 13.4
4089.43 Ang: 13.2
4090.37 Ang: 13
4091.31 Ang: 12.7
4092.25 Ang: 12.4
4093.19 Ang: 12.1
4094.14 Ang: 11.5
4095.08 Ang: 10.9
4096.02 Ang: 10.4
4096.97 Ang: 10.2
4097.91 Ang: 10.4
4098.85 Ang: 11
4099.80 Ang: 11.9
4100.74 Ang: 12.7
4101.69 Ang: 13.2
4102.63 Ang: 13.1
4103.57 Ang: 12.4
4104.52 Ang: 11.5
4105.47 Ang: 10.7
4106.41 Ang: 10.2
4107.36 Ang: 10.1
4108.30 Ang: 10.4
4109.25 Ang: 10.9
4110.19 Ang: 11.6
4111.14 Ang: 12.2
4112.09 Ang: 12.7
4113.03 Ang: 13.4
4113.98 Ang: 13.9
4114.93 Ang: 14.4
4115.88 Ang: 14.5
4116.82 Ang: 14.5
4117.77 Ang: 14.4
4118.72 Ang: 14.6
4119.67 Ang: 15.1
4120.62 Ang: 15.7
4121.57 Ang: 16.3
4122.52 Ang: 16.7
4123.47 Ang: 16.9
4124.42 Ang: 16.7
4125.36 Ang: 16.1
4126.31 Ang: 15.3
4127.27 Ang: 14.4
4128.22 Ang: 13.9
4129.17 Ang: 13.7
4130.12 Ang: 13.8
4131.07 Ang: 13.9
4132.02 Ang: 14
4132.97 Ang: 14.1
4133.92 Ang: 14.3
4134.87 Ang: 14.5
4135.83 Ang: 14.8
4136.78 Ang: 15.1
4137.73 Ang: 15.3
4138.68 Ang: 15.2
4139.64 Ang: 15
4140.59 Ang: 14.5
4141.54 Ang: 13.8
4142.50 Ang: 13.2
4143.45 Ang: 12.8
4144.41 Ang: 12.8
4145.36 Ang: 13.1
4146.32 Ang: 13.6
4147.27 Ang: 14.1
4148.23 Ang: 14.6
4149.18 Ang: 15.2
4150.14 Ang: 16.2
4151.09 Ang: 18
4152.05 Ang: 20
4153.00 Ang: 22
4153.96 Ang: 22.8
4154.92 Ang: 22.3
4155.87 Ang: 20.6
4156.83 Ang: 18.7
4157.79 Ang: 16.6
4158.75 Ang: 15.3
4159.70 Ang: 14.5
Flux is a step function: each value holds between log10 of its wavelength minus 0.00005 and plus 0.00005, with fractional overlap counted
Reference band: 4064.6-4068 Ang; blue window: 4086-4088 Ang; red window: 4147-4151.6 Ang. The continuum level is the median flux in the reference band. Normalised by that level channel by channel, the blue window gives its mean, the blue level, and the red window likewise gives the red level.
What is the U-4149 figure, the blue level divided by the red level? 0.87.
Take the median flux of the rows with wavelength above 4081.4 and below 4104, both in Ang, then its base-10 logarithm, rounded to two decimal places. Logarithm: 1.11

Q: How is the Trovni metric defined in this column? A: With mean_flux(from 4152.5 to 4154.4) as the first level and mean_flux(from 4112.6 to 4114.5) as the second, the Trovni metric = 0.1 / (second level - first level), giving -0.01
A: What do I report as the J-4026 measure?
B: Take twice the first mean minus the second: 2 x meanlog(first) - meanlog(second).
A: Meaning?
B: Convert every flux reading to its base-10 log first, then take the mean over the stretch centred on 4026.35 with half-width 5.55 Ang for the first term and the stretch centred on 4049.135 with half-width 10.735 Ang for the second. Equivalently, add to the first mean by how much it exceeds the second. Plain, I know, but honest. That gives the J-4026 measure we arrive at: 1.14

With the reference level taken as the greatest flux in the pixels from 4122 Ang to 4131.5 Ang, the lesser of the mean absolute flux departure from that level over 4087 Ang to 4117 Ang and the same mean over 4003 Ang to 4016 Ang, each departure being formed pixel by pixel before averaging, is 1.59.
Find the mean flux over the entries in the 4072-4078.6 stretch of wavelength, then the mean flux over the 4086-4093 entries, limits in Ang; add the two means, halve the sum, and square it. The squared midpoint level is 210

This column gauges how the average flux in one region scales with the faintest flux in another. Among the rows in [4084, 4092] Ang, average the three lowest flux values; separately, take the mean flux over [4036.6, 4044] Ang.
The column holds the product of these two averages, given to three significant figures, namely 221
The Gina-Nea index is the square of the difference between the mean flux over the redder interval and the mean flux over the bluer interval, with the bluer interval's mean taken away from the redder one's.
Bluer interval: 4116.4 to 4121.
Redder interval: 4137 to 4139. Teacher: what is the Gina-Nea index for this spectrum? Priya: 0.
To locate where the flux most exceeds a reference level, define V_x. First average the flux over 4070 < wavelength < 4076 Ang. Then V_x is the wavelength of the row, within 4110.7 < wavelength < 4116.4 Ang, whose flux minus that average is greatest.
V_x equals 4115.88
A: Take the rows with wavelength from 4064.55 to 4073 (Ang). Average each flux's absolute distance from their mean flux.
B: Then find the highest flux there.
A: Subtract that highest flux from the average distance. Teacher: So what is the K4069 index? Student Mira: -16.0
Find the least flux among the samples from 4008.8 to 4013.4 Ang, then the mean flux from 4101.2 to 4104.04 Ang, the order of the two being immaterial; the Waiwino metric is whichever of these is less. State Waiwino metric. 12.9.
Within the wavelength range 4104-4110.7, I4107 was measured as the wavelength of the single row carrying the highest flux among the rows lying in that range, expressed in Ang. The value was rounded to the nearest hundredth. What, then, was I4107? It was 4110.19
